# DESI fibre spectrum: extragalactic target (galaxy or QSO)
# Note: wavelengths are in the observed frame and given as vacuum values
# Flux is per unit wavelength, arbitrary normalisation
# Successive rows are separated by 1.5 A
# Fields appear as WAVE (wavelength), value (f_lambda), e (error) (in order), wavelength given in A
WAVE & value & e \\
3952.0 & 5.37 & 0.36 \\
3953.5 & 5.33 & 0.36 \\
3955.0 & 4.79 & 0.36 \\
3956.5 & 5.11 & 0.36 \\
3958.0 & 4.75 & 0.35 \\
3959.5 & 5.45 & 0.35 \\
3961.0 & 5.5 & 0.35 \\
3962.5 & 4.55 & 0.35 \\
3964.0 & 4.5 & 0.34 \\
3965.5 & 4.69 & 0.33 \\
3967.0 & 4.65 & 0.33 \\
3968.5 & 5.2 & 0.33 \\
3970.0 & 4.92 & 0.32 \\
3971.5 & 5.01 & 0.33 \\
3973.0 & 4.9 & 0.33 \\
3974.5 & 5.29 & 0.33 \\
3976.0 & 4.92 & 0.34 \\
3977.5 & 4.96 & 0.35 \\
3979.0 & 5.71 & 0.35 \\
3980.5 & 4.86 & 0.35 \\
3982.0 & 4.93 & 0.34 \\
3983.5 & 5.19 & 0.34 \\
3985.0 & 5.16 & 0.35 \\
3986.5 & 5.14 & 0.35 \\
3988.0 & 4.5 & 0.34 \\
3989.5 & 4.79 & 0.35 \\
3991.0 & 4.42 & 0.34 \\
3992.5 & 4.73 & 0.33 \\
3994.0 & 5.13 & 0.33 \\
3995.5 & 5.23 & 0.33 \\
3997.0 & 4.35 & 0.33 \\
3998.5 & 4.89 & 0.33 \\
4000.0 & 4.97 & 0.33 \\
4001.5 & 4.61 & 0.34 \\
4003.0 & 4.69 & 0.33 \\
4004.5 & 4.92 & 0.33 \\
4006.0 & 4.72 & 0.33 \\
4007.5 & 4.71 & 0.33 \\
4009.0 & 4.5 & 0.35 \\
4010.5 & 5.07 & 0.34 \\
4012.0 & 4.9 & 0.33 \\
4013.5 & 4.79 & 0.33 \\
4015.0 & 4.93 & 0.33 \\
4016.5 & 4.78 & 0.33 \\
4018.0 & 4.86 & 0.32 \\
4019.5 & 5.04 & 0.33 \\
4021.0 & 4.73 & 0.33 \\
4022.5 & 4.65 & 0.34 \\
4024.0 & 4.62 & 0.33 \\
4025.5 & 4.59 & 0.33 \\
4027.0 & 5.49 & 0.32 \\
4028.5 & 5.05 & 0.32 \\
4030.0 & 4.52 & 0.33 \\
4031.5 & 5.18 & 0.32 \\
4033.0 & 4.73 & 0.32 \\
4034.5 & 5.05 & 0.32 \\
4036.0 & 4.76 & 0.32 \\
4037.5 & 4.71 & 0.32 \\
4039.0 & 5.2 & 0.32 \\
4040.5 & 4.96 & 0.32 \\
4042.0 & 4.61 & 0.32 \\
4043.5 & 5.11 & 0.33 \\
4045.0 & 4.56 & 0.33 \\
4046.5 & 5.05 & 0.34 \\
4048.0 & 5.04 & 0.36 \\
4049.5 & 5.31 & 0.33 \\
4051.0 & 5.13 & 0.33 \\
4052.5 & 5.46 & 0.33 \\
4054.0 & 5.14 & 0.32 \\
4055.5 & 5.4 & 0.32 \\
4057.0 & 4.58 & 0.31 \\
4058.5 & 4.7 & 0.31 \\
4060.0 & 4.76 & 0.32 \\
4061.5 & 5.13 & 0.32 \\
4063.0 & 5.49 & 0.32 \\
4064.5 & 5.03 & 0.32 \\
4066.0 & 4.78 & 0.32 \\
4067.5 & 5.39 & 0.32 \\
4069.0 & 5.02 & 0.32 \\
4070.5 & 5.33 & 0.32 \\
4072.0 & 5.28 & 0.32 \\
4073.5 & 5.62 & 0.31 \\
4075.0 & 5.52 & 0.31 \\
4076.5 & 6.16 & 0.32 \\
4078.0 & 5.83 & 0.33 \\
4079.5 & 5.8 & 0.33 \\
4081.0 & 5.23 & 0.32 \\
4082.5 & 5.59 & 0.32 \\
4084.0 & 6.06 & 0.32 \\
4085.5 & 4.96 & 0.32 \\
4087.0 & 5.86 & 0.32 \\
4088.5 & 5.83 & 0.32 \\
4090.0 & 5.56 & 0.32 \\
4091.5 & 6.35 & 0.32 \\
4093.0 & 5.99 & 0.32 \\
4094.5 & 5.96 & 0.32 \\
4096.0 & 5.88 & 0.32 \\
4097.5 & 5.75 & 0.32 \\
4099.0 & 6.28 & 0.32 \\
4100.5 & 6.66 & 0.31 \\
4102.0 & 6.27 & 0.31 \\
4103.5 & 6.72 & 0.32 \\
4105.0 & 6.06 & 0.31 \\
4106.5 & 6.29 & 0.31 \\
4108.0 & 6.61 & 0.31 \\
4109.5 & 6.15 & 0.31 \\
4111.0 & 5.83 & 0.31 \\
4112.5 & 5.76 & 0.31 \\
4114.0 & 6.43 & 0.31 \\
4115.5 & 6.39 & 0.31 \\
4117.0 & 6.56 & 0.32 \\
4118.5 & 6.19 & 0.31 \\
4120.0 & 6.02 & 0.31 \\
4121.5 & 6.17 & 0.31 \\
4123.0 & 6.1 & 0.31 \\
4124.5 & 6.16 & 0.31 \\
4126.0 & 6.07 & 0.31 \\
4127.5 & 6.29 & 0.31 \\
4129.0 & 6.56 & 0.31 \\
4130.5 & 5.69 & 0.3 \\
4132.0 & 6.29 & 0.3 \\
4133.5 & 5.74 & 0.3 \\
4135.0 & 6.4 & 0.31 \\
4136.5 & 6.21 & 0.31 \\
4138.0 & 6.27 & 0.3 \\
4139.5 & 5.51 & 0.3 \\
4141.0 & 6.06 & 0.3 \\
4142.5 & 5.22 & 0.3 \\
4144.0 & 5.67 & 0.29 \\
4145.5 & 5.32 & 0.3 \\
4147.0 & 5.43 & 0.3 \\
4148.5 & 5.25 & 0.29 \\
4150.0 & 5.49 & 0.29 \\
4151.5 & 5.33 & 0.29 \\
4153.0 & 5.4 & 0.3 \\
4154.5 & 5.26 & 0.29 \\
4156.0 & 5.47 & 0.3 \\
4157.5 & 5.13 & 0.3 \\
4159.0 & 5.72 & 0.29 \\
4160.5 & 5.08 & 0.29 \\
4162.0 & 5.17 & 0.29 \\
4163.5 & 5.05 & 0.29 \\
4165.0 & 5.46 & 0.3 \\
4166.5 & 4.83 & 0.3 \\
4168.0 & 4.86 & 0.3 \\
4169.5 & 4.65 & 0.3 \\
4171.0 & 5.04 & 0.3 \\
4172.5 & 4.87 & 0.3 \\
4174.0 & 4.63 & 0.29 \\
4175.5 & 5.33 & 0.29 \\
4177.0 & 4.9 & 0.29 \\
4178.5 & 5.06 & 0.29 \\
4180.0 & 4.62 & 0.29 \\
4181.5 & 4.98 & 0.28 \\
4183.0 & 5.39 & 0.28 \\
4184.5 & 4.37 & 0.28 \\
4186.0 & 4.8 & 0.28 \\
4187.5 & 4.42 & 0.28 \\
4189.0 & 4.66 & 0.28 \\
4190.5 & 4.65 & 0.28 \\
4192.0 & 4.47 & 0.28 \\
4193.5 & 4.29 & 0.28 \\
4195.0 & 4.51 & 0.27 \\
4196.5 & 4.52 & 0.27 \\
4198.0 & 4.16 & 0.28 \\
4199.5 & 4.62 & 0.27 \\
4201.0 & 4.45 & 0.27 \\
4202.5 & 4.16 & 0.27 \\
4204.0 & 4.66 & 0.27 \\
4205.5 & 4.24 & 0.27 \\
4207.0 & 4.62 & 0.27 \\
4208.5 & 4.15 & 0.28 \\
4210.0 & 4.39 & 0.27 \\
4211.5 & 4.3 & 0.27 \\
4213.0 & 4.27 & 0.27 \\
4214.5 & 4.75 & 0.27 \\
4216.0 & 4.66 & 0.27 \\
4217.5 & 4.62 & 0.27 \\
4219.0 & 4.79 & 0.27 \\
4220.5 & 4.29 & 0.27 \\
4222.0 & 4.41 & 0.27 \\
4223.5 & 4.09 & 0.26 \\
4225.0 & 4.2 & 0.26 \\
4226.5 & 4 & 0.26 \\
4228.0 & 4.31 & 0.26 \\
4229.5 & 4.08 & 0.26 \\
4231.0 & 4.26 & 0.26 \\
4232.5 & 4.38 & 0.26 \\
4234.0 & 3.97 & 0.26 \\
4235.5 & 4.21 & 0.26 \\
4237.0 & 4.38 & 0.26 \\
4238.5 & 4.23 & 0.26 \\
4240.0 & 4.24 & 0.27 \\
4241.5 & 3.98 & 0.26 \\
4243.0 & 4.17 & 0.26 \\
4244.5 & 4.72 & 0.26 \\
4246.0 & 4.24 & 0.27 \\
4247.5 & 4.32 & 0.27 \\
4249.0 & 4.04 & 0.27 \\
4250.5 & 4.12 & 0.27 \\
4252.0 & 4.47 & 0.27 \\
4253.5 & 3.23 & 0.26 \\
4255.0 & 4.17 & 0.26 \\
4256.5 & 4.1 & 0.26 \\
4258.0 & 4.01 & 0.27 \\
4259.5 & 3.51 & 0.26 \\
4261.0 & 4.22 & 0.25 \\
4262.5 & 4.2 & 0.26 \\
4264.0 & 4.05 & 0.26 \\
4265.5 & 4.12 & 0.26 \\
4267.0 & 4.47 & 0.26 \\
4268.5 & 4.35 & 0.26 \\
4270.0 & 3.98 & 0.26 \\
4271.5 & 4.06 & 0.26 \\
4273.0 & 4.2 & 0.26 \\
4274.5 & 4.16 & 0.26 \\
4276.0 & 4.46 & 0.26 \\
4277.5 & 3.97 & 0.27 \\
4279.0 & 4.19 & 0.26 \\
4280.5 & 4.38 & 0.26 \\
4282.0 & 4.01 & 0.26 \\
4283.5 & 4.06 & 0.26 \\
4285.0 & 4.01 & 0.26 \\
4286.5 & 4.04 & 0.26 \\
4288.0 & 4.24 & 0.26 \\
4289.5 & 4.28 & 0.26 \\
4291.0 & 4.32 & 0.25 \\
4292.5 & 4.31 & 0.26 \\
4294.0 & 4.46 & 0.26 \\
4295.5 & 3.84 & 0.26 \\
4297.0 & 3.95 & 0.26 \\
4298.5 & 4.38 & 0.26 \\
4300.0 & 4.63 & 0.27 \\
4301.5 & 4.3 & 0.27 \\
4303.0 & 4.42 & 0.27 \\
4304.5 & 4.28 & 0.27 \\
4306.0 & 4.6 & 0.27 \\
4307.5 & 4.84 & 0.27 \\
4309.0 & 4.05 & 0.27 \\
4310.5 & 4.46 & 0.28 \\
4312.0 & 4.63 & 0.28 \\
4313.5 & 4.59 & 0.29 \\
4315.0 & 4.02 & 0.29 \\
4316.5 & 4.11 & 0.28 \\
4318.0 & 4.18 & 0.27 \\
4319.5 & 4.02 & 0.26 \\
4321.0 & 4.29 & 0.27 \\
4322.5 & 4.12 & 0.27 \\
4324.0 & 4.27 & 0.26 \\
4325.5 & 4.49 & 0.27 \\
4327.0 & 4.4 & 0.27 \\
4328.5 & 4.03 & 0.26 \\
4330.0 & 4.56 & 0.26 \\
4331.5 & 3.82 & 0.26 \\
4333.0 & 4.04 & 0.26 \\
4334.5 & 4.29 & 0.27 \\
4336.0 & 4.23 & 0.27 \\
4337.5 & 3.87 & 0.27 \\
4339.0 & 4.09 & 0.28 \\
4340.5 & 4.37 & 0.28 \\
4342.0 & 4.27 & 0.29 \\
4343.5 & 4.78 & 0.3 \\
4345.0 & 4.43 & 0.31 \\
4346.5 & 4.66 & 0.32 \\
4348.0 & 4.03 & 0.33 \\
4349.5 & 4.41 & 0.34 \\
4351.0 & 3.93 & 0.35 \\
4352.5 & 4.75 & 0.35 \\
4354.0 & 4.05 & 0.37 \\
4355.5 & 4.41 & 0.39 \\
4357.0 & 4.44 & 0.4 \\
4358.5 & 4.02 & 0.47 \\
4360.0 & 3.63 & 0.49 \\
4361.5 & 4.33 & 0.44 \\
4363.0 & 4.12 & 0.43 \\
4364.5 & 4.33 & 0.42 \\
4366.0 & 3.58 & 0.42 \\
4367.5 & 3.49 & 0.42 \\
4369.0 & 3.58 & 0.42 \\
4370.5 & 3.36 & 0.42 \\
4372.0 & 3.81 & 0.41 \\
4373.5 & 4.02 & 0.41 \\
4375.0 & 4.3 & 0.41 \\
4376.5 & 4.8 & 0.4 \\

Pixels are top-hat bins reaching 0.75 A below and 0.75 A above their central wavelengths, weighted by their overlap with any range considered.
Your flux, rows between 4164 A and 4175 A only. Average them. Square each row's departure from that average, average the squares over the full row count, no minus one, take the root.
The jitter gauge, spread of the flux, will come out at 0.26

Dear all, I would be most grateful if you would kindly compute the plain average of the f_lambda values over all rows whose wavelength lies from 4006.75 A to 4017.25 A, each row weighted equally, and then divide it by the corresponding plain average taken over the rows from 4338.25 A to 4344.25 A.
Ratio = 1.10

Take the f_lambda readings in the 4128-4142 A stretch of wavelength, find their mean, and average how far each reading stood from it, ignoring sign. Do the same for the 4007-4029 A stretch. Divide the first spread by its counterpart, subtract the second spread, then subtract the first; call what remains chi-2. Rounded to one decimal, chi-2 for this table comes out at 1.1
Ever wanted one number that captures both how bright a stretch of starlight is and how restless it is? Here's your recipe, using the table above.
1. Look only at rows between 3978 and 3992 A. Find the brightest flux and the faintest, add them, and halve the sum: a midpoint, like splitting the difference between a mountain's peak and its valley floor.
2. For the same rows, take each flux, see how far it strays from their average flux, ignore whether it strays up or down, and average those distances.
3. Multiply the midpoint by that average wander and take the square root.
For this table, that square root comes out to 1.2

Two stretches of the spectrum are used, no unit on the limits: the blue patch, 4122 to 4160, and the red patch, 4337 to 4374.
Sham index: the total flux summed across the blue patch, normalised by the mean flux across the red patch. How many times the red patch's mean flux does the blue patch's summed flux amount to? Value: 35.0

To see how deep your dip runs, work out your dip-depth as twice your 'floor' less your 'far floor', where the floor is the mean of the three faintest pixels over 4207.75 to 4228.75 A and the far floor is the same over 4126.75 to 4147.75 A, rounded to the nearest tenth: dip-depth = 2.8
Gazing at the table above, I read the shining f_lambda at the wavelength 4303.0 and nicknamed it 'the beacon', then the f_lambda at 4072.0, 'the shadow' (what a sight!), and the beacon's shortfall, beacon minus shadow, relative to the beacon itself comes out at -0.19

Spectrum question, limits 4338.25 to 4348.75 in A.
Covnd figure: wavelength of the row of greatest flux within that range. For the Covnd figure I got 4343.5 A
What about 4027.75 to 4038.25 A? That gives 4031.5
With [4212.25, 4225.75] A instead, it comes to 4219.0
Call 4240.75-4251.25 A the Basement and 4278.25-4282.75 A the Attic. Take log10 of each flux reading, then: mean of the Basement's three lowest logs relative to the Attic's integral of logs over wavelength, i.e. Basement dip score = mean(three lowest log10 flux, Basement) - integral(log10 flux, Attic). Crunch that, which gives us -2.2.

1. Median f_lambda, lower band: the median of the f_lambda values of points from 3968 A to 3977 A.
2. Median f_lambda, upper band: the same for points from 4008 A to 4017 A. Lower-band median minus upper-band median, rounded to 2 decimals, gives 0.12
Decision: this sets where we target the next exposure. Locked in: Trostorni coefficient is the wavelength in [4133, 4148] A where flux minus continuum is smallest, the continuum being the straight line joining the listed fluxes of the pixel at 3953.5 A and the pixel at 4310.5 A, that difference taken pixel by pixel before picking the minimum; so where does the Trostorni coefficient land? 4142.5 A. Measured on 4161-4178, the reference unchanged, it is 4174.0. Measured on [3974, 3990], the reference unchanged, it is 3988.0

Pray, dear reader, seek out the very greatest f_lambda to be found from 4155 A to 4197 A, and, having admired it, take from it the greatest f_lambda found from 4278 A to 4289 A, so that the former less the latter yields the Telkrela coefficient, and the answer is 1.3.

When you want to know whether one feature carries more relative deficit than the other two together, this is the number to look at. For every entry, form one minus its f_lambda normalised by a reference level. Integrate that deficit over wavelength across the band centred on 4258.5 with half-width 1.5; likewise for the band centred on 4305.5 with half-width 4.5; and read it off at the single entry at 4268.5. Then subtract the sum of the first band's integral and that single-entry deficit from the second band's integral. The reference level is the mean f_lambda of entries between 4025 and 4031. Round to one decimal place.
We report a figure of 0.1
